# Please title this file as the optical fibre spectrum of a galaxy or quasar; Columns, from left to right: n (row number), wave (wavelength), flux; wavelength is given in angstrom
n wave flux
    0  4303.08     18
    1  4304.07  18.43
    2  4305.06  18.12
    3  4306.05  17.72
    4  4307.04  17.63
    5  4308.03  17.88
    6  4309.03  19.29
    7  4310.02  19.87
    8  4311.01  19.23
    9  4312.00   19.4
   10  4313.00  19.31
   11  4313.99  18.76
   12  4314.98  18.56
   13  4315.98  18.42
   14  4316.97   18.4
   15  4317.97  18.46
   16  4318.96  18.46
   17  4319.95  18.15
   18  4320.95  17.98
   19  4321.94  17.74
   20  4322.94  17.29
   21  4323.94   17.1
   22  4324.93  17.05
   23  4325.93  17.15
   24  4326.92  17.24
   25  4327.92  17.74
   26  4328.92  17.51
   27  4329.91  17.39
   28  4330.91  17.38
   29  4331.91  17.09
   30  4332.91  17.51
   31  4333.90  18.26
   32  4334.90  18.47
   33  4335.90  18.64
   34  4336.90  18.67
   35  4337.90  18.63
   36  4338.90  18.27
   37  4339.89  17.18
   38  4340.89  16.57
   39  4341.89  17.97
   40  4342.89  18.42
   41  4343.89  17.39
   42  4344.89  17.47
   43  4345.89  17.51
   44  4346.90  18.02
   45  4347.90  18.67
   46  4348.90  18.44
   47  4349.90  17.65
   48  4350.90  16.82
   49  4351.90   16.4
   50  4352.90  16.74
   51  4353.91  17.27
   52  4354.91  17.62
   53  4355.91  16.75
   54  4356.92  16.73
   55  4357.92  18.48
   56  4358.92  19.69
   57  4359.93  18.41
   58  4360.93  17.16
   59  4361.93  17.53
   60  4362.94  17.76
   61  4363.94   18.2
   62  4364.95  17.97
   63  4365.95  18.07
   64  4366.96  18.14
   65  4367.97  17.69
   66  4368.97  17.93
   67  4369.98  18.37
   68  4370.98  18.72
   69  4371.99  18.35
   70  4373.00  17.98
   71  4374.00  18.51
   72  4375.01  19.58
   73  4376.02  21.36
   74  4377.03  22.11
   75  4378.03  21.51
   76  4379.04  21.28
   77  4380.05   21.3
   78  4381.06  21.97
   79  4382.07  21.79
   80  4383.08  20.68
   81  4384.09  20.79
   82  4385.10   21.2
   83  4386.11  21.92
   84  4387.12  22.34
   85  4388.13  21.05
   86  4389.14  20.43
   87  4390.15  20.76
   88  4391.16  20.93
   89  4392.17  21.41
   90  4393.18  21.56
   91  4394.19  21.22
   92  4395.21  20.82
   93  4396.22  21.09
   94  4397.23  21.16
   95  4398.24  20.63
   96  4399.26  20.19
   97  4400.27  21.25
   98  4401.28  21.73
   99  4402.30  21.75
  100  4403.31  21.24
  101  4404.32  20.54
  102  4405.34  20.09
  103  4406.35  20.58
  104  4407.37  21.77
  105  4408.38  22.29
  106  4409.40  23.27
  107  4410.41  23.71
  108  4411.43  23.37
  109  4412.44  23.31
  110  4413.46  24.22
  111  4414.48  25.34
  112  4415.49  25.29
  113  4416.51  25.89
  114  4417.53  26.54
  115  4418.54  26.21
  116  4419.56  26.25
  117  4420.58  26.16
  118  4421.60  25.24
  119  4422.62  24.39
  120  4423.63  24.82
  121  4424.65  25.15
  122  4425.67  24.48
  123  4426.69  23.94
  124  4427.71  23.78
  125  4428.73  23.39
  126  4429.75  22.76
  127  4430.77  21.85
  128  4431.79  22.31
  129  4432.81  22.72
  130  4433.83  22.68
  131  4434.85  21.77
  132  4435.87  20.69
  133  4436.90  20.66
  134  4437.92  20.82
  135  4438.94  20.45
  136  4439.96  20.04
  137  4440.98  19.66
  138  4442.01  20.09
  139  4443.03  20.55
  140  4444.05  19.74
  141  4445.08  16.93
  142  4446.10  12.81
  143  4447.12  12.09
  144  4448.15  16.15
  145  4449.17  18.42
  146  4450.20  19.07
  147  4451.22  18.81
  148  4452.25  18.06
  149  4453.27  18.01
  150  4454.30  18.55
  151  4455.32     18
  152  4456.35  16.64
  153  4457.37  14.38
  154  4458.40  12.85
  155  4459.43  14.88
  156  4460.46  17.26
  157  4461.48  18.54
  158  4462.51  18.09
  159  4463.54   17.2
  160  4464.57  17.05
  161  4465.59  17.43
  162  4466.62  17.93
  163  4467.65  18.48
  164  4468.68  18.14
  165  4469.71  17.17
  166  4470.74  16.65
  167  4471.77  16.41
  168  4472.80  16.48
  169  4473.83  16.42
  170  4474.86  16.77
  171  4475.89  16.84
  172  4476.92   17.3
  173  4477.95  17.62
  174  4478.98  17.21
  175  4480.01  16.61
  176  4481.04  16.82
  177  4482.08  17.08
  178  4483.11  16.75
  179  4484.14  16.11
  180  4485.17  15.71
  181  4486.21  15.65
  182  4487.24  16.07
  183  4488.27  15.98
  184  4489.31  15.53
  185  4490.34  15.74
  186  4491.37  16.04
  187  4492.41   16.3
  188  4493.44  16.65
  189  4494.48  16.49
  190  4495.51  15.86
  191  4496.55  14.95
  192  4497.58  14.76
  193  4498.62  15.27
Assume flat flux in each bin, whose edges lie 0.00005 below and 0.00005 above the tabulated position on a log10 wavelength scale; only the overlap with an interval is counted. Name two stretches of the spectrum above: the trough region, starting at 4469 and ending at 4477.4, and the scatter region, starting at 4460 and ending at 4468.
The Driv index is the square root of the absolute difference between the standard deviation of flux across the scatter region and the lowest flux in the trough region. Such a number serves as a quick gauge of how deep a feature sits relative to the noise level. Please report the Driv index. 3.98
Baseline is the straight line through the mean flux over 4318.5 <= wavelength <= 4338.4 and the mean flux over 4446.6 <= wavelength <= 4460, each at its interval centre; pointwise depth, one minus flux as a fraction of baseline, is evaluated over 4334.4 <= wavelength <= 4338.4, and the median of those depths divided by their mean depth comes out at 1.04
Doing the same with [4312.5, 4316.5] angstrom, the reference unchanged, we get 0.88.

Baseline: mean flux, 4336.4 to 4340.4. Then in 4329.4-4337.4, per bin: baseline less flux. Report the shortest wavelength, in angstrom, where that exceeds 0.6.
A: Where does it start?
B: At 4329.91 angstrom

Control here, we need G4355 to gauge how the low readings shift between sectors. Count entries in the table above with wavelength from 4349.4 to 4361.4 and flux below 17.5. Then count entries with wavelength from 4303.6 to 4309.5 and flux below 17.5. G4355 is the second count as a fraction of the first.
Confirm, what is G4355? 0.00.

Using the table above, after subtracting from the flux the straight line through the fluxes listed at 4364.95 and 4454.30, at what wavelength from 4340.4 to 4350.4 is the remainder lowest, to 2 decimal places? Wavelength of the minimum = 4340.89 angstrom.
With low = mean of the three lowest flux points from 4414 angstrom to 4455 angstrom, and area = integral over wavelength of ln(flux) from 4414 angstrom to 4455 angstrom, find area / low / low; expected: 0.67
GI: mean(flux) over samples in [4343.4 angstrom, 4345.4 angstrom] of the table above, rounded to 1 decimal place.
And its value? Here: 17.4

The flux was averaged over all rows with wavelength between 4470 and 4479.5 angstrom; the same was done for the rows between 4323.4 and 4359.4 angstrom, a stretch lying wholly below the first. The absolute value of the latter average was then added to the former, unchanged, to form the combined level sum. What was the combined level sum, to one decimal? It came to 34.5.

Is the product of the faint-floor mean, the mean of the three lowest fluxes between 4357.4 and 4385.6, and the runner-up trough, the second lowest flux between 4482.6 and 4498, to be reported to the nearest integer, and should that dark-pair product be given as 261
